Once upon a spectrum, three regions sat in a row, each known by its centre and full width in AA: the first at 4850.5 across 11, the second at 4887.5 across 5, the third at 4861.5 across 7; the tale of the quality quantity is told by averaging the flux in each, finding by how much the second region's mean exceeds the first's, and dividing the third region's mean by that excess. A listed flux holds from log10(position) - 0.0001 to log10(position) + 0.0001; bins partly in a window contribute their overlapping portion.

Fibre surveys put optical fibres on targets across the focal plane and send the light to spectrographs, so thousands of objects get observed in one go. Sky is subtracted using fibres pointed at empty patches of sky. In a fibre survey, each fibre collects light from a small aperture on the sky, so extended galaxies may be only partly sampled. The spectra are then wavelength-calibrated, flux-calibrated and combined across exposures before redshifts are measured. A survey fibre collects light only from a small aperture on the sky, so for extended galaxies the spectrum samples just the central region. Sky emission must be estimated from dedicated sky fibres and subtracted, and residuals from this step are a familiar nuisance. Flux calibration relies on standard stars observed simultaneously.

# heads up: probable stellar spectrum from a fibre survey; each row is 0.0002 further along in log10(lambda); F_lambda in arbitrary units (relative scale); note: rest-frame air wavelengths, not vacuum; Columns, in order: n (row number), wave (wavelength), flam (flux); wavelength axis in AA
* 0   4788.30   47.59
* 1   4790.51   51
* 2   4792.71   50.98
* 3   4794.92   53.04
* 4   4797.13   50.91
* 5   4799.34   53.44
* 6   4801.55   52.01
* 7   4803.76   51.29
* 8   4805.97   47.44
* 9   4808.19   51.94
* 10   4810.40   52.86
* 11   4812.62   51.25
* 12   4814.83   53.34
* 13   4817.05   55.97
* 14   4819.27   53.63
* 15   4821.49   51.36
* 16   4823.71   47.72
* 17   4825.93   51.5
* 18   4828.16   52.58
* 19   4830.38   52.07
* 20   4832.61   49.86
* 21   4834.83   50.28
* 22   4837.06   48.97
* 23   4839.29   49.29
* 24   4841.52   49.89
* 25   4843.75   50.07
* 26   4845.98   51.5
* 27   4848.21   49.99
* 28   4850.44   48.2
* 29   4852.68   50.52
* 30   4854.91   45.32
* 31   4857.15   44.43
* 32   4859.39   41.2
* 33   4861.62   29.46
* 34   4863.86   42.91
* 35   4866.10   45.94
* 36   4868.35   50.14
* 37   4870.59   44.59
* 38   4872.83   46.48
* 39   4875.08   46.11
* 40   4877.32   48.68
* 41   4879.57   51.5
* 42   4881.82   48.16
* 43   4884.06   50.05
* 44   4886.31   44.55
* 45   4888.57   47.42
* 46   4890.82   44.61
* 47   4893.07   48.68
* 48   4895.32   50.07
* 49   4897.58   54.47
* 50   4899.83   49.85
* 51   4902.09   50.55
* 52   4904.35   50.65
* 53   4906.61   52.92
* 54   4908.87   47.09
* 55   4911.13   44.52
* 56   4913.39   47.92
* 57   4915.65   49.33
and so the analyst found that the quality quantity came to -12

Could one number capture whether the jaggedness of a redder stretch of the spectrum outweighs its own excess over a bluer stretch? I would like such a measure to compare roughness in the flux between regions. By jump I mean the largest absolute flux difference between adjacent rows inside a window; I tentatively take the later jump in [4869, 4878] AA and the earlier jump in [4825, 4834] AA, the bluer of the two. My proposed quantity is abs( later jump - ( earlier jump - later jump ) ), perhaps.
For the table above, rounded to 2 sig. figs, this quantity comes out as 2.9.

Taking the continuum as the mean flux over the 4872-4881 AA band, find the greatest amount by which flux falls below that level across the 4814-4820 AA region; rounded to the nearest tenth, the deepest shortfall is -5.1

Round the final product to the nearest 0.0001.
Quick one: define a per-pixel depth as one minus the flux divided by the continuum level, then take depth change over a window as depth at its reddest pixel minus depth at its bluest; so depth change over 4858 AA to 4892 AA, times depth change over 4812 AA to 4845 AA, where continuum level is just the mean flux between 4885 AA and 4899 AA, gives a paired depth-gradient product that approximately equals -0.0017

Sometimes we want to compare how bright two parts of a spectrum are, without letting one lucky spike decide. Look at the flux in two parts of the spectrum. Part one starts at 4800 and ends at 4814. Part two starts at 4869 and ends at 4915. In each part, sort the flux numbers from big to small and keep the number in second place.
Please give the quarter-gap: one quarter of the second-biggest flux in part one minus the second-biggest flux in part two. -0.23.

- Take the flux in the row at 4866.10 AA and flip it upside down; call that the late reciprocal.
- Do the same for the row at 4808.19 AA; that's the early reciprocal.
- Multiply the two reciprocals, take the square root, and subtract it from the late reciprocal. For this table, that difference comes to 0.0013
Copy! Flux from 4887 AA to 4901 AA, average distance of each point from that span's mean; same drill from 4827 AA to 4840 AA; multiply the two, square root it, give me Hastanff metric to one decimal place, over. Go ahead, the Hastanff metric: 1.7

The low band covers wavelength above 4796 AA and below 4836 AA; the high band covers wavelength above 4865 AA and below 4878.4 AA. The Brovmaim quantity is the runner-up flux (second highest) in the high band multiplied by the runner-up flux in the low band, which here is 2611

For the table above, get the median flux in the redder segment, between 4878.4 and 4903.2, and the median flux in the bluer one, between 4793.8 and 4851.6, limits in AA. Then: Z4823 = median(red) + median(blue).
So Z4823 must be 101.2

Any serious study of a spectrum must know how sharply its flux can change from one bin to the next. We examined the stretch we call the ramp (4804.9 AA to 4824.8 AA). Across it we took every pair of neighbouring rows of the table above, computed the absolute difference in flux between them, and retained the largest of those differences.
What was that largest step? 4.5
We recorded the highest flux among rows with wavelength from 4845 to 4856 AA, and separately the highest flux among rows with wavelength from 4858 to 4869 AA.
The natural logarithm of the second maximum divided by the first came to -0.03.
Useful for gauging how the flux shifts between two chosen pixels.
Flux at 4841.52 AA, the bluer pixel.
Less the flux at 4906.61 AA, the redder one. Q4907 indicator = -3.0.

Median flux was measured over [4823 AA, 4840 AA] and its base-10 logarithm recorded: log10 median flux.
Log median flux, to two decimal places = 1.70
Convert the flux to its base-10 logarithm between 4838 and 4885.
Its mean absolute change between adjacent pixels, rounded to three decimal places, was 0.035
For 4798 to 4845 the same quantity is 0.015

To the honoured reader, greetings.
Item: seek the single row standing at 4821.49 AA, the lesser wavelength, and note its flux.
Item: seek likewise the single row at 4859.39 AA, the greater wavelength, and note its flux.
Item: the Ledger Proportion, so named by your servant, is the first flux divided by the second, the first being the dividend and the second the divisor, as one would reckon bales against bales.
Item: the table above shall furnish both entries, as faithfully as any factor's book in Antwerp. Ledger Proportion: 1.25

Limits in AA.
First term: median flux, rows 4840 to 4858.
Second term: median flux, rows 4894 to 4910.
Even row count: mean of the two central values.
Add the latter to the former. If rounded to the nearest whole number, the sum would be 100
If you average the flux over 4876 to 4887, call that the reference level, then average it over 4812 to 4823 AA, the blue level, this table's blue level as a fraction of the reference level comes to 1.09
